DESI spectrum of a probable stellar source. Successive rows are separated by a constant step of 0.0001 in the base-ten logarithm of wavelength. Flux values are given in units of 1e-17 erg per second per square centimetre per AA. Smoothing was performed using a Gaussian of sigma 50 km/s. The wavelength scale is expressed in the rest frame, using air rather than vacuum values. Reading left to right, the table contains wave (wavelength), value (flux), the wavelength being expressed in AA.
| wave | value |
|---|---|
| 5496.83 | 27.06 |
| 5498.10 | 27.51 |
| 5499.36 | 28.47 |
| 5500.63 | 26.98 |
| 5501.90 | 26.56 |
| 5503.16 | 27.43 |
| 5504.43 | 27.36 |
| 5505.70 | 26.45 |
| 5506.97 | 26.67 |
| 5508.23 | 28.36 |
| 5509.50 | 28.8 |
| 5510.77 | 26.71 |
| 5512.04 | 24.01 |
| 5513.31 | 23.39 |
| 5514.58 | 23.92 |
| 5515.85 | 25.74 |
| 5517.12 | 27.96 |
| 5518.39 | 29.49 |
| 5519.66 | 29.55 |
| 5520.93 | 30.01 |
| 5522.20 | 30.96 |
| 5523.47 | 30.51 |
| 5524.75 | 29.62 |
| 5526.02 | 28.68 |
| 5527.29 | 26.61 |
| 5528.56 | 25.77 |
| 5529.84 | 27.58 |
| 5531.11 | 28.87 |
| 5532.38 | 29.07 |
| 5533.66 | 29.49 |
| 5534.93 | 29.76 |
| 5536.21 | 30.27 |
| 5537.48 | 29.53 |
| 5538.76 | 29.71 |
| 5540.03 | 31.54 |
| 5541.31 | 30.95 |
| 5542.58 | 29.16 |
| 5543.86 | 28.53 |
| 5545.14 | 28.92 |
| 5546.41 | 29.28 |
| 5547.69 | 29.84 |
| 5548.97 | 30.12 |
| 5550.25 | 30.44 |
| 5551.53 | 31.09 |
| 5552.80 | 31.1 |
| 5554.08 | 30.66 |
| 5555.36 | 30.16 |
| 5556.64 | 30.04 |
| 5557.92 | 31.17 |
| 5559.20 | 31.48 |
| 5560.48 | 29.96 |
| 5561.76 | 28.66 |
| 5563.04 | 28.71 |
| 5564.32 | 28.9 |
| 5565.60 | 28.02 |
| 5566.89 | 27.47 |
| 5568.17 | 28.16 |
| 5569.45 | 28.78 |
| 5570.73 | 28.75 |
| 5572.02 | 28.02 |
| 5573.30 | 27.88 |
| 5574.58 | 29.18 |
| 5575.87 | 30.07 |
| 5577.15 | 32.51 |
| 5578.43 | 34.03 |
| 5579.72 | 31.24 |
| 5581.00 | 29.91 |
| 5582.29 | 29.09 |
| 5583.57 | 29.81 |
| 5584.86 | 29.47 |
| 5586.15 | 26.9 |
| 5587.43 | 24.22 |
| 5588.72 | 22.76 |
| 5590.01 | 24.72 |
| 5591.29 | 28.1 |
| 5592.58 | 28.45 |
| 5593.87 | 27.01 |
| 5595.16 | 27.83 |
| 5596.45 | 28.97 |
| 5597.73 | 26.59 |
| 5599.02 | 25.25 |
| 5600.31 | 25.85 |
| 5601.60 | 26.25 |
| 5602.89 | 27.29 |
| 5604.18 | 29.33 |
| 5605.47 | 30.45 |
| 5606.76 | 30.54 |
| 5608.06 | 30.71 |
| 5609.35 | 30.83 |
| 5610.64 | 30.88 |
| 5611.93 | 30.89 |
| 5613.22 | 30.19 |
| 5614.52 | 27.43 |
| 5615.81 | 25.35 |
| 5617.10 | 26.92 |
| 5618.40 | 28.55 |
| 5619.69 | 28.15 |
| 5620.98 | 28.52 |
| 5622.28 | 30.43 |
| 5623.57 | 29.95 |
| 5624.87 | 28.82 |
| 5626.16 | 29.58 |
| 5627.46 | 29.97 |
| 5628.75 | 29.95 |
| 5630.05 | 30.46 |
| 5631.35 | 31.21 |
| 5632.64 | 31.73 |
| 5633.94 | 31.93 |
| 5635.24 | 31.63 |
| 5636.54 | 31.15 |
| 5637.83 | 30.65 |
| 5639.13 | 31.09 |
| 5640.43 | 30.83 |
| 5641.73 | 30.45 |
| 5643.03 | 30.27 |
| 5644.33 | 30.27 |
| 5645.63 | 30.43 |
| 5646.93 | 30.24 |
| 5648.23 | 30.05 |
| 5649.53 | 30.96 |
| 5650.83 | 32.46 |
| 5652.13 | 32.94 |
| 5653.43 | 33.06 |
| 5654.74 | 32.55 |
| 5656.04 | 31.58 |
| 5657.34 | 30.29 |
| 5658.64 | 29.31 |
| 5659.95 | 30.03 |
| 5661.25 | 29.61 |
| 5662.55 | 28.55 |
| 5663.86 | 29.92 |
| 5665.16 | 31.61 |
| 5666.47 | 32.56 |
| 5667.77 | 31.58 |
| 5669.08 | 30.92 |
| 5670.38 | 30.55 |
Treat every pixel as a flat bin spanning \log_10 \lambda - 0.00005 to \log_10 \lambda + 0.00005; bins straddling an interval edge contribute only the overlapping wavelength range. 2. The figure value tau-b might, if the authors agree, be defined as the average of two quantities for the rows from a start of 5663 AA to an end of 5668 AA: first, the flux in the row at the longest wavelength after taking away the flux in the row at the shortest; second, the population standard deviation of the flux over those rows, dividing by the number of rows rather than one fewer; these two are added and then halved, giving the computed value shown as 1.31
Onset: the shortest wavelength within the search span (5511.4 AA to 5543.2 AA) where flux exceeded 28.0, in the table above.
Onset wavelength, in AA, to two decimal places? 5518.39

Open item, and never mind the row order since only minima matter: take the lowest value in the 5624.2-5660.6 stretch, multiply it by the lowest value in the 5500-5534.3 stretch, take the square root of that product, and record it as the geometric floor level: 26.0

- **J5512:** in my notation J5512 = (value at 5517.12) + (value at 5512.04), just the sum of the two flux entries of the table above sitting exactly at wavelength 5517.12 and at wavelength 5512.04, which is 52.0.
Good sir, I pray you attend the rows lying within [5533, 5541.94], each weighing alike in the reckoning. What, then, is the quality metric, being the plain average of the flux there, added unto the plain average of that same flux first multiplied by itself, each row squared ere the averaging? 941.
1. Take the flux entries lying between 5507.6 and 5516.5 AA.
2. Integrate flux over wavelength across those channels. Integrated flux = 230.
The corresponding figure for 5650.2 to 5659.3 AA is 289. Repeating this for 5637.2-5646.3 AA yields 278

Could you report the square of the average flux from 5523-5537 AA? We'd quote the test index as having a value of 826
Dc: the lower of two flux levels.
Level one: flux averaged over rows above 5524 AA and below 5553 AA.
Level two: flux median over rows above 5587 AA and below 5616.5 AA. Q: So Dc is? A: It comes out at 27.83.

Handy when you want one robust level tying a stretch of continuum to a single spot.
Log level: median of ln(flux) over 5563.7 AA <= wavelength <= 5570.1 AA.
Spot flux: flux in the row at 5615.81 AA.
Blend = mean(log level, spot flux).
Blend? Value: 14.3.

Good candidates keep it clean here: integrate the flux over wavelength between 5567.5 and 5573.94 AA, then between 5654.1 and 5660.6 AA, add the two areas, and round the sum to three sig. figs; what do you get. 382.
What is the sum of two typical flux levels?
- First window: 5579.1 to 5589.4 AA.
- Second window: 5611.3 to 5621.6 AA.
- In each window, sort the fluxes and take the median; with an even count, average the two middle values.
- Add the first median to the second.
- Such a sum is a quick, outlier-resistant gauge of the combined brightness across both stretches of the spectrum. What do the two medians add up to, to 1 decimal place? 57.6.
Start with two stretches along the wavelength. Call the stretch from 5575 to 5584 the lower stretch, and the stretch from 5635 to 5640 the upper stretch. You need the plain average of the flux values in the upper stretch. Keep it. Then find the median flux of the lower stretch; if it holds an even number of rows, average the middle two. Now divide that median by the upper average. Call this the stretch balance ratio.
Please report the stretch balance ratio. 0.97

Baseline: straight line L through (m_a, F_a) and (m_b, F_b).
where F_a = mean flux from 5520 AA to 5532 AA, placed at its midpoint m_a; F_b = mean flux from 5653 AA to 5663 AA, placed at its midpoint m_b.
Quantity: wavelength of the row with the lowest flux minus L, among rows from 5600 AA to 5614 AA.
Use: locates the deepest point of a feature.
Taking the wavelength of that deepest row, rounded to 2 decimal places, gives 5600.31 AA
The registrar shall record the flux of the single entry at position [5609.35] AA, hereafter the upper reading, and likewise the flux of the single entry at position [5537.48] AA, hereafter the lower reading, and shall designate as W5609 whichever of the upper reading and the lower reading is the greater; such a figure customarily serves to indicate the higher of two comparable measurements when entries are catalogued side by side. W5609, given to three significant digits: 30.8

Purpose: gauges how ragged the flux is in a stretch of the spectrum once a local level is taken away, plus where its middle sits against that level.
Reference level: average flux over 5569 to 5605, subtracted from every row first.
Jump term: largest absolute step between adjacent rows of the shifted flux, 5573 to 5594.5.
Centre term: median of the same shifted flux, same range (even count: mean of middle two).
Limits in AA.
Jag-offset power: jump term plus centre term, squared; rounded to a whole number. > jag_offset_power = 19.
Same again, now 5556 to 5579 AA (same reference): 10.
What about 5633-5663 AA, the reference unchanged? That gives 16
